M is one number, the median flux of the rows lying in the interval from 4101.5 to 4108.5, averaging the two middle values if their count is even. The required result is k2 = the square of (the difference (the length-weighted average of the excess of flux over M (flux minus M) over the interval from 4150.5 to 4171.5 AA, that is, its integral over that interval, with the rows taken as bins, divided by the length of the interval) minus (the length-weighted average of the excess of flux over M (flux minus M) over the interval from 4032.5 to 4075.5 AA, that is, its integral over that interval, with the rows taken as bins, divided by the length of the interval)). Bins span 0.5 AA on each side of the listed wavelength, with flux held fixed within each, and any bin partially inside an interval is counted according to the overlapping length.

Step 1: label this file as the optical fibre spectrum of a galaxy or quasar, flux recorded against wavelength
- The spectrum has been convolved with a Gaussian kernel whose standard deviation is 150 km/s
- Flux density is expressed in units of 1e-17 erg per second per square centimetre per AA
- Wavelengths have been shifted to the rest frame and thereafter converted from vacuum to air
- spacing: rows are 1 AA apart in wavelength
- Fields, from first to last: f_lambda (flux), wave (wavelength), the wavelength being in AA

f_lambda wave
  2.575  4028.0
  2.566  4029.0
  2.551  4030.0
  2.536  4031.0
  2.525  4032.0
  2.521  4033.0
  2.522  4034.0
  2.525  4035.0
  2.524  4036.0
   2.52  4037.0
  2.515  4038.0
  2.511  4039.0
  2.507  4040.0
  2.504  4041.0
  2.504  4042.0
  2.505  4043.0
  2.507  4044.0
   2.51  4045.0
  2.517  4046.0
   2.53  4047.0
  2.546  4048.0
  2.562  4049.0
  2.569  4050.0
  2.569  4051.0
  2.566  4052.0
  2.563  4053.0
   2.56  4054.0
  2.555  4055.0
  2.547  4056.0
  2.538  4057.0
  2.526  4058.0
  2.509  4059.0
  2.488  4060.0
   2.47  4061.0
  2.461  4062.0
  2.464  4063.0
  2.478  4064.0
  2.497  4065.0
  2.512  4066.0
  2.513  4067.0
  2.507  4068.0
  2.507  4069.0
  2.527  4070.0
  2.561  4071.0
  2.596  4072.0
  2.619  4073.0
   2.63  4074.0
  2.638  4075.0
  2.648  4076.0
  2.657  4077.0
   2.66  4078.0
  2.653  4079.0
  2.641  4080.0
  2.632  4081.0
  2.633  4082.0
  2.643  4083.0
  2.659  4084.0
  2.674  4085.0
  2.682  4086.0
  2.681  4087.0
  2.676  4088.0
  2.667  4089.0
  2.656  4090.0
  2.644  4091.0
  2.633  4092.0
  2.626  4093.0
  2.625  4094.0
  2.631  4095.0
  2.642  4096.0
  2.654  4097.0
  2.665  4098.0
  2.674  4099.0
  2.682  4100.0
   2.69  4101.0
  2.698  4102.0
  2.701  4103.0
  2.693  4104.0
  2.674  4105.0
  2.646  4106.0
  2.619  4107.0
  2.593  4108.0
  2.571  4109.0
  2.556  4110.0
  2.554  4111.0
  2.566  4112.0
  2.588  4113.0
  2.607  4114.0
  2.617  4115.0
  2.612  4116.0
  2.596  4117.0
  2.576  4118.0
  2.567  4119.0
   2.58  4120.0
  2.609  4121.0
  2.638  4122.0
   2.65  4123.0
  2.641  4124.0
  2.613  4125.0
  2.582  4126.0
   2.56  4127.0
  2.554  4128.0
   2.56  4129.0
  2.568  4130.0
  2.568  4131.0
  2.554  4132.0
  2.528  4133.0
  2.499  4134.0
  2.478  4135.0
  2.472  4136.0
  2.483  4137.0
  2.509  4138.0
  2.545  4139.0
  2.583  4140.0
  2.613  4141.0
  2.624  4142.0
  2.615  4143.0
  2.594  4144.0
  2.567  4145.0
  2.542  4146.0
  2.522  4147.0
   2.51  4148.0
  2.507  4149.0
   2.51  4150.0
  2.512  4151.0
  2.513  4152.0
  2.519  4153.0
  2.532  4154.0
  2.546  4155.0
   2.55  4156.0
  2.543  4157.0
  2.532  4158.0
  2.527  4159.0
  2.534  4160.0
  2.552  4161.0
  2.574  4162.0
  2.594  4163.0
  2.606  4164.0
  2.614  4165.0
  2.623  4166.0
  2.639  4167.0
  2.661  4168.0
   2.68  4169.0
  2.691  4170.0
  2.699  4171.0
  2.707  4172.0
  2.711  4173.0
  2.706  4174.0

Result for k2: 0.0028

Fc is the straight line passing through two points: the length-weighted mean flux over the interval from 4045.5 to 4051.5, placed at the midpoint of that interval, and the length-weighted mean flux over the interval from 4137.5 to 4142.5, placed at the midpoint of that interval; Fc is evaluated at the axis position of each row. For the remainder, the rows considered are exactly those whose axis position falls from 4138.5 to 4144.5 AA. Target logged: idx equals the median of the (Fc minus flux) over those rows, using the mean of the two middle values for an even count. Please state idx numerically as -0.03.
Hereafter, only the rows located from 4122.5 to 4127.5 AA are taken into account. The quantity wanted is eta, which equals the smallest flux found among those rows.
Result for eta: 2.56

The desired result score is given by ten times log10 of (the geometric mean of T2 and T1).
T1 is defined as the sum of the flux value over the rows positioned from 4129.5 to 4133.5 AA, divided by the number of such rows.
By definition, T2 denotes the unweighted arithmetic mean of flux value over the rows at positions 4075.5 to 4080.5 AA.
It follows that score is 4.15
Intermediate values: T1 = 2.55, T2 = 2.65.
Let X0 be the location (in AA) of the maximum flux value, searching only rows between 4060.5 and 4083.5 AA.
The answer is 4078.0 AA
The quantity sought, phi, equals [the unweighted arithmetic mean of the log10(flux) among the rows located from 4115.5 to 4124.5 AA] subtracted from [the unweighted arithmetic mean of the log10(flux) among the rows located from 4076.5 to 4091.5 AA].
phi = 0.008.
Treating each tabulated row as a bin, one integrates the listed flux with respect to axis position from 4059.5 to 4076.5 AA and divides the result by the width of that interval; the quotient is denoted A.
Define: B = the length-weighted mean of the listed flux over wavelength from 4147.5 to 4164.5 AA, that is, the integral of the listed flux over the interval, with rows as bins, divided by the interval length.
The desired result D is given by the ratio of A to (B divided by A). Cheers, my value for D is 2.53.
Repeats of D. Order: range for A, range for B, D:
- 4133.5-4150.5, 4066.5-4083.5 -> 2.48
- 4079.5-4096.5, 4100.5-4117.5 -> 2.68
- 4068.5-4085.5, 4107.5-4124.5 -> 2.65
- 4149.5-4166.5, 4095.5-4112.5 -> 2.47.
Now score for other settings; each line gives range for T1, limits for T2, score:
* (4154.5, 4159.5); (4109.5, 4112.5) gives 4.06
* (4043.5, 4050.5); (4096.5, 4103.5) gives 4.16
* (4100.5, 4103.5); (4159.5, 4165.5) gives 4.21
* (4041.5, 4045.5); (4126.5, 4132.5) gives 4.04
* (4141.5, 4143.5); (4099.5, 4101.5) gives 4.24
